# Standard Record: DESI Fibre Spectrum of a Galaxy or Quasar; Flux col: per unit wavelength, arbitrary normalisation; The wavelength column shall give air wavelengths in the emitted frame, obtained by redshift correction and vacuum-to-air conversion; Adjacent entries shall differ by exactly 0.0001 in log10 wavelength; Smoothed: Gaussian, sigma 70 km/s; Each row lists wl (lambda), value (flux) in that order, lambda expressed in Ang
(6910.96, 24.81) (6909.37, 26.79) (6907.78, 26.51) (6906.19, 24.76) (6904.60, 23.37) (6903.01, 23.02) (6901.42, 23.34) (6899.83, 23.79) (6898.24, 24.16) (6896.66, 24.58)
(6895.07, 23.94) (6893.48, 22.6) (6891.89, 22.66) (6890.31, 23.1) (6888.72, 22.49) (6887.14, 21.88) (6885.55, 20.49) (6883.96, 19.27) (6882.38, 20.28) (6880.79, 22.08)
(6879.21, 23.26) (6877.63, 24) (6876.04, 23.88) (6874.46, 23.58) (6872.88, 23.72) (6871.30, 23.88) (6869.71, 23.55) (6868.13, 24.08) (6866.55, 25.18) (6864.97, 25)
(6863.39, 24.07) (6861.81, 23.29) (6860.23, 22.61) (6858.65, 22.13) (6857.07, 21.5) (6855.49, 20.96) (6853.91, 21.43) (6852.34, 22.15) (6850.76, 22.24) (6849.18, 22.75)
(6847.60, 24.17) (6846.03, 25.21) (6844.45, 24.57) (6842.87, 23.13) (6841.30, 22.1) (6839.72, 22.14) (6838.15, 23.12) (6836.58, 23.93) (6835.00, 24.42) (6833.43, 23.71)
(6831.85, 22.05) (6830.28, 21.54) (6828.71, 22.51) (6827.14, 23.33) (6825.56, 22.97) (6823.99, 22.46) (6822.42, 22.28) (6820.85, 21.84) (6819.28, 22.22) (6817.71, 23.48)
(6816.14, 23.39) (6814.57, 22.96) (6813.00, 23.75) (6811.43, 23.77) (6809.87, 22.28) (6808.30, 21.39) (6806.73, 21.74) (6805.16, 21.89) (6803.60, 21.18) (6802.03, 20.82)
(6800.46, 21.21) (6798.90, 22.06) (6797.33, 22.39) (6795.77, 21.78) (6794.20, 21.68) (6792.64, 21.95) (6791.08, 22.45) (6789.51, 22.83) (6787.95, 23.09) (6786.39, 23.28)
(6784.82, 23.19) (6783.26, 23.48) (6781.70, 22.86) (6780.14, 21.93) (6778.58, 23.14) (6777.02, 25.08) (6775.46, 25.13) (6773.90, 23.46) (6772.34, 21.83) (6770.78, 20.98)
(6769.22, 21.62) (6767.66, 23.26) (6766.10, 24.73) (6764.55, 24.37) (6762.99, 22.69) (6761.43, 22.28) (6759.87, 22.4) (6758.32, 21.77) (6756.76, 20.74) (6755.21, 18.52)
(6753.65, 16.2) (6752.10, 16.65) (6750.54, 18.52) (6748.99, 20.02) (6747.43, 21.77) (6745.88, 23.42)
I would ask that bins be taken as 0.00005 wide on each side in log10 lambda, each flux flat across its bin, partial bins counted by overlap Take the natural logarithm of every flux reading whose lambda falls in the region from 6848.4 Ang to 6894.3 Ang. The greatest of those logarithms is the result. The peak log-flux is 3.23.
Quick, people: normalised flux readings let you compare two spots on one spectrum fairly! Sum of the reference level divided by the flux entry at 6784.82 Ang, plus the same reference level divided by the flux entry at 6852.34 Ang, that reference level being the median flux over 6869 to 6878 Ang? 2.101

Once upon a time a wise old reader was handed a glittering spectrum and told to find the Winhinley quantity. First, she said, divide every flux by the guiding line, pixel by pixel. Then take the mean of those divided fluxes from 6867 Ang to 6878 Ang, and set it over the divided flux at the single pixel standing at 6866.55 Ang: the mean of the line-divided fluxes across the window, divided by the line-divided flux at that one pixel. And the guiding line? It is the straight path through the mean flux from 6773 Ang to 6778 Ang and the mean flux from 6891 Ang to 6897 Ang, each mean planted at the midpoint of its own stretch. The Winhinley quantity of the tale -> 0.95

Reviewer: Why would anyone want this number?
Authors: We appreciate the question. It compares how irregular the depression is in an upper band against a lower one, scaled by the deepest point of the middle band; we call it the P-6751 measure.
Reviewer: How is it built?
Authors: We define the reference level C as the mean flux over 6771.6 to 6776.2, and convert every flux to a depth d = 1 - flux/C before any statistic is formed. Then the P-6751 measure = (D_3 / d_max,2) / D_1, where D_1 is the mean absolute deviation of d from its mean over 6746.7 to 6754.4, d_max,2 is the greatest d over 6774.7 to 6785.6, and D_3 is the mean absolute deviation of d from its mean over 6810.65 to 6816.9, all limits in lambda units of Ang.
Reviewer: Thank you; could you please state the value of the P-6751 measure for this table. 2.5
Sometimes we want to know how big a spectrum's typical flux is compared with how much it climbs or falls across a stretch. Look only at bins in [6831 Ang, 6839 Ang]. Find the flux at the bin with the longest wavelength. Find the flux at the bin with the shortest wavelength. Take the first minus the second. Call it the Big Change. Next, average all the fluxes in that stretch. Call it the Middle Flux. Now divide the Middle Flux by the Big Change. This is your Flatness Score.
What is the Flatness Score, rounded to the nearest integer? 22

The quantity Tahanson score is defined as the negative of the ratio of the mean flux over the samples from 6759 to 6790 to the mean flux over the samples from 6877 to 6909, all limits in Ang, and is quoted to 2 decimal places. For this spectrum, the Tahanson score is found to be -1.00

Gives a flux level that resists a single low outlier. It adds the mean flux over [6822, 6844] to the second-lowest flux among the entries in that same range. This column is 44.9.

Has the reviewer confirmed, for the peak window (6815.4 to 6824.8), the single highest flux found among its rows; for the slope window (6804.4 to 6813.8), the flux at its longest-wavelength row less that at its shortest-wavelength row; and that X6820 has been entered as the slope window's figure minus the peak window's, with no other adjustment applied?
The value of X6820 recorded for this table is -21.6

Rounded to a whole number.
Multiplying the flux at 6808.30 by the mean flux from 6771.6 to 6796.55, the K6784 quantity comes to 491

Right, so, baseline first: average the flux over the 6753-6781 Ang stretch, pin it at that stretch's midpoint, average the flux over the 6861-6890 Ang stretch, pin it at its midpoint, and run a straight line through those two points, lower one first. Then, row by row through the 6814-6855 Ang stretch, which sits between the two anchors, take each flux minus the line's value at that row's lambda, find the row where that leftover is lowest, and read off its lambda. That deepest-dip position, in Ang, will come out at 6853.91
